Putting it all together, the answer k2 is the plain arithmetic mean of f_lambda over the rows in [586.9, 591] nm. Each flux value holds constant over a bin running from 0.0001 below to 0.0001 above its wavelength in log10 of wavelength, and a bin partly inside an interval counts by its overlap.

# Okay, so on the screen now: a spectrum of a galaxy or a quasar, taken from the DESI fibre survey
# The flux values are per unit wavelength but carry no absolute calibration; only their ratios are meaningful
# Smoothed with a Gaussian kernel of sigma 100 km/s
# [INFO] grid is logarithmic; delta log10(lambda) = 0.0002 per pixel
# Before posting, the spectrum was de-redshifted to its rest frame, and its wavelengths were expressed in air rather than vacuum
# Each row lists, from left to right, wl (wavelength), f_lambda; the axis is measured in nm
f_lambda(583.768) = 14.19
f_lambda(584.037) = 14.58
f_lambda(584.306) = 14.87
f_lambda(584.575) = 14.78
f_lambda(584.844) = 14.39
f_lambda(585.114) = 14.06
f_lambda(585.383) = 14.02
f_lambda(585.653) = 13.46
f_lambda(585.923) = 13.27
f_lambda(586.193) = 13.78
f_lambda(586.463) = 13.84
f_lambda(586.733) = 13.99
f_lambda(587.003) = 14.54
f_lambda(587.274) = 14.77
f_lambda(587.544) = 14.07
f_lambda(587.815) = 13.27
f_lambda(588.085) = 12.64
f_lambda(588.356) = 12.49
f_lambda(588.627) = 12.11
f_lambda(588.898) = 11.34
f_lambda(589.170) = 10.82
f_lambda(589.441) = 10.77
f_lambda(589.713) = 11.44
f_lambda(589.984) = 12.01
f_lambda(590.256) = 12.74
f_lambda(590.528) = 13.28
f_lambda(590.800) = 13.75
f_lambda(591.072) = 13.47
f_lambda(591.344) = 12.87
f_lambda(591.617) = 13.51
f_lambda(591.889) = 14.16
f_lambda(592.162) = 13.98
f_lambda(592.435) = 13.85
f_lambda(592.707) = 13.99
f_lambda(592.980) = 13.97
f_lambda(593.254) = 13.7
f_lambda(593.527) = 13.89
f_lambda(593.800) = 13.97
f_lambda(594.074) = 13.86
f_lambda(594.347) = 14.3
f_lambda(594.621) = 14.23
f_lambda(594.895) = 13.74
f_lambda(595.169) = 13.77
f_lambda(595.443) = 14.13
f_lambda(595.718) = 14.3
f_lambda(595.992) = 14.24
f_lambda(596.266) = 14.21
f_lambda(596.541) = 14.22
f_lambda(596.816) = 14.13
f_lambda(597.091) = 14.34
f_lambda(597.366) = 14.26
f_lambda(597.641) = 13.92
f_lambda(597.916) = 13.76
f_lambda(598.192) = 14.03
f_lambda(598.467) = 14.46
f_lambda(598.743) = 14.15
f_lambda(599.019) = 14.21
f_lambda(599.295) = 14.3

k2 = 12.67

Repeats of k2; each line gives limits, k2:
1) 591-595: 13.83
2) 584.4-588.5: 13.82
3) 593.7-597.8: 14.11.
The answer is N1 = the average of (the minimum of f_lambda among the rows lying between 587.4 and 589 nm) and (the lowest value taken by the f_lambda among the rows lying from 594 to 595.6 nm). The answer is 12.5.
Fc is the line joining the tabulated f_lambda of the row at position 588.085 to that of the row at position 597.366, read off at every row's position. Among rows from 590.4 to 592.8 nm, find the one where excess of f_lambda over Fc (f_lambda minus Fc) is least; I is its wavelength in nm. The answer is 591.344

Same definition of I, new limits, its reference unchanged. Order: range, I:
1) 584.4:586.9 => 585.923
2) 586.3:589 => 588.898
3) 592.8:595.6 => 595.169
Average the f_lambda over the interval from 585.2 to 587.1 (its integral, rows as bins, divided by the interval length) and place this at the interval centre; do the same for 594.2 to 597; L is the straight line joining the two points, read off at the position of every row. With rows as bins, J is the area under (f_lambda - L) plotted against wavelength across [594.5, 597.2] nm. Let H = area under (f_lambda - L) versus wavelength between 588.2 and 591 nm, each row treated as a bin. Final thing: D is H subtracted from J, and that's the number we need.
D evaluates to 5.1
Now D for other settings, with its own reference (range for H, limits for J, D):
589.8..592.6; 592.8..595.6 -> 1.5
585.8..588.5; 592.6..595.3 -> 0.2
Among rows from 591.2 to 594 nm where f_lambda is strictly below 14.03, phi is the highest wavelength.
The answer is 593.800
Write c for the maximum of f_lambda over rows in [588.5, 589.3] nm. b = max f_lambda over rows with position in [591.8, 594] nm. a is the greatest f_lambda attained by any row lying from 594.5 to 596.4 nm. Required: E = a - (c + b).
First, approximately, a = 14.3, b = 14.16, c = 12.11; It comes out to -12.0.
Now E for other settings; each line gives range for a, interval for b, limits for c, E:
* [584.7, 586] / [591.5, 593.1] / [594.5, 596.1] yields -14.1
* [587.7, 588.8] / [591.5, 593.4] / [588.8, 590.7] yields -14.2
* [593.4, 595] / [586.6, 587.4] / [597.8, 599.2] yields -14.9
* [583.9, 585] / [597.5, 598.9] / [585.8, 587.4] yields -14.4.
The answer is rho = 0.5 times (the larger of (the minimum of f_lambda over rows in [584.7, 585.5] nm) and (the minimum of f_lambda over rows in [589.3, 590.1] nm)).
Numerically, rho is 7.01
